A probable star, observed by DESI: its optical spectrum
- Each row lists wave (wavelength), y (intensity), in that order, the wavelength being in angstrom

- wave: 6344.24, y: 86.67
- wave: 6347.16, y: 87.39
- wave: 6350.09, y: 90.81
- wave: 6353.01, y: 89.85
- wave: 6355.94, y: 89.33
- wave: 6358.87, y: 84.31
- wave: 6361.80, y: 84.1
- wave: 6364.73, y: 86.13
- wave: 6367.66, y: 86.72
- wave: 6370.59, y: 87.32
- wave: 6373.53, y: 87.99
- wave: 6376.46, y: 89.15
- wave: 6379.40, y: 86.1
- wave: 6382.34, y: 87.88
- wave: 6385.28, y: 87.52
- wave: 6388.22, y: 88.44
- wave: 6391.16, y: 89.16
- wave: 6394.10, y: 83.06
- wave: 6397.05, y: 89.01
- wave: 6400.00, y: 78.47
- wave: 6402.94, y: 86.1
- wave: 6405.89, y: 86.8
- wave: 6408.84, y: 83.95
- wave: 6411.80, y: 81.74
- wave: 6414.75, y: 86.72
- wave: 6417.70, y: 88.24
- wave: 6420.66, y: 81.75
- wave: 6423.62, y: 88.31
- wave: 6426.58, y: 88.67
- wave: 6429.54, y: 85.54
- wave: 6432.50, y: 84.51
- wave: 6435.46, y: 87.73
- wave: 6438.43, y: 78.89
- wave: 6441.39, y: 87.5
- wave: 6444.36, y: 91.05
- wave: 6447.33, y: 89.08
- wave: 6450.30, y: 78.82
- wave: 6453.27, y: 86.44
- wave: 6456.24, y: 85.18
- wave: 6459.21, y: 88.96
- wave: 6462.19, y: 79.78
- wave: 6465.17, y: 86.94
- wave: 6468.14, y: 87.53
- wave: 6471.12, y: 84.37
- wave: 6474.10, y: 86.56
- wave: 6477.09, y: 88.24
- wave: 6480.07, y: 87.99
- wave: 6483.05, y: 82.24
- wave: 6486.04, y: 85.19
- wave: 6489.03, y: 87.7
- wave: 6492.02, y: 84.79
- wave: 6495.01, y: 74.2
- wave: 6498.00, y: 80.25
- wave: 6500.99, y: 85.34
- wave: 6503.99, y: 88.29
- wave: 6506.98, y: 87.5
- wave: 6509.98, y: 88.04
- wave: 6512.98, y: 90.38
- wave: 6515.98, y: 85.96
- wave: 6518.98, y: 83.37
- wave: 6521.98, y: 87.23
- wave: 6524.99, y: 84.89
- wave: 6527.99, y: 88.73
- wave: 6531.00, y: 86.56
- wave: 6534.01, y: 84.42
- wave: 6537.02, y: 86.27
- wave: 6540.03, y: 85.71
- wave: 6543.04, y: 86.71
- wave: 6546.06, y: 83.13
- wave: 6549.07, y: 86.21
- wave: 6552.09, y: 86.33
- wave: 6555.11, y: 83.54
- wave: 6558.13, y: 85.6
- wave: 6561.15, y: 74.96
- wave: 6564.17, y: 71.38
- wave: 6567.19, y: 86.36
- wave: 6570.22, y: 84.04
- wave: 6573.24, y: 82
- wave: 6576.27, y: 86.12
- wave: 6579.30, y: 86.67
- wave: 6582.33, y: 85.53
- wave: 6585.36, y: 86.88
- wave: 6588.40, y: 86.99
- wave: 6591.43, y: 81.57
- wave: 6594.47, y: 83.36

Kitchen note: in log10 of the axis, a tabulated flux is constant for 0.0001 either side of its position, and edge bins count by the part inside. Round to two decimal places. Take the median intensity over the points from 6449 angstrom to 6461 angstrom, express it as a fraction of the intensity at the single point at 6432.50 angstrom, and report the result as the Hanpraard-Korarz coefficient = 1.02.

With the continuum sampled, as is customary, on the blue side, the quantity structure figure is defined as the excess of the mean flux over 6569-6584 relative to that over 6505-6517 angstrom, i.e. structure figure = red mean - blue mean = -3.1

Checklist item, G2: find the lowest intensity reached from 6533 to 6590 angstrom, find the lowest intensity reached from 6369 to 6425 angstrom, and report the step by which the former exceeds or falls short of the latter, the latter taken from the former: -7.1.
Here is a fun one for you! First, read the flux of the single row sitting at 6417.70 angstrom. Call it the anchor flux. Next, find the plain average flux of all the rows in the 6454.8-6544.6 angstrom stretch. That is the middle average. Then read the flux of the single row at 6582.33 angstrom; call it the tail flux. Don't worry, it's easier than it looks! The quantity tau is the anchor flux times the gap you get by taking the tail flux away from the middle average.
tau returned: 10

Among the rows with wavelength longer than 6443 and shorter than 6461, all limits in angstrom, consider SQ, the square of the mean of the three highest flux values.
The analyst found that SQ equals 8045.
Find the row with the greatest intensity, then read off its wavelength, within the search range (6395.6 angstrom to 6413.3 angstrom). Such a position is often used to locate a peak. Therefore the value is 6397.05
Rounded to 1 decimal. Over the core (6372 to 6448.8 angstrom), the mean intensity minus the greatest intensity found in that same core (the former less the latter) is -4.8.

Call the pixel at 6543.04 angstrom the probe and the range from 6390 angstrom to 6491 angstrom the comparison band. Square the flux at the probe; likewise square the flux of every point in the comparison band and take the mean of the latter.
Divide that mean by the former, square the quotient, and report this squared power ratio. 0.95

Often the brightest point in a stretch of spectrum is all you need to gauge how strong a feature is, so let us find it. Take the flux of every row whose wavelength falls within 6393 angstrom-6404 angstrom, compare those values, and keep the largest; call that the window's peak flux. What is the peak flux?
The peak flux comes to 89.01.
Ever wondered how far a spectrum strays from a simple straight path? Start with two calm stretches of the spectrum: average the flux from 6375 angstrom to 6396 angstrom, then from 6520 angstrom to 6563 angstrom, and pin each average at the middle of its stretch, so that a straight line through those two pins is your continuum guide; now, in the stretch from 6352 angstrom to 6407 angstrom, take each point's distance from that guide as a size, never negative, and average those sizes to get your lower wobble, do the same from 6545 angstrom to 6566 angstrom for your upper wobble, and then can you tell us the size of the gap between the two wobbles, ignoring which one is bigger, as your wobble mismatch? 2.3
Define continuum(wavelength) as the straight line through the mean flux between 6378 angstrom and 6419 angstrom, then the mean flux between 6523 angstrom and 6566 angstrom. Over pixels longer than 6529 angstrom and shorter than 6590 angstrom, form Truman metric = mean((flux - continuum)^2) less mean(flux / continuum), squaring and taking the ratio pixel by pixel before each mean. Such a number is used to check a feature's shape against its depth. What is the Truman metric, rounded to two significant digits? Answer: 15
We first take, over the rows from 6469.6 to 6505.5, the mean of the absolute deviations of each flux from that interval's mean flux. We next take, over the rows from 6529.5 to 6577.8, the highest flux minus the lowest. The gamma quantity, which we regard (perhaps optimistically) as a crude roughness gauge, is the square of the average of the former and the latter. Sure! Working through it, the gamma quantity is 83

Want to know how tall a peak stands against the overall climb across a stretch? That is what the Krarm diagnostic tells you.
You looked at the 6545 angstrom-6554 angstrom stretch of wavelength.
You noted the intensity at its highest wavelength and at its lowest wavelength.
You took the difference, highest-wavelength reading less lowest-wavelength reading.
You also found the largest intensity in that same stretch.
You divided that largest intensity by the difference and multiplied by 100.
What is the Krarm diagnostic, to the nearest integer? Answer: 2698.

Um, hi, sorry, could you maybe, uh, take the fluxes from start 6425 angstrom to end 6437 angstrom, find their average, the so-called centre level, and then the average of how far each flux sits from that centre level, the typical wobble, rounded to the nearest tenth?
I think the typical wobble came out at 1.6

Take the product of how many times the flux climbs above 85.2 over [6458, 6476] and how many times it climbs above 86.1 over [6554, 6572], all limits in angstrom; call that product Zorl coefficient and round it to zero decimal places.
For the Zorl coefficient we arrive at 4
